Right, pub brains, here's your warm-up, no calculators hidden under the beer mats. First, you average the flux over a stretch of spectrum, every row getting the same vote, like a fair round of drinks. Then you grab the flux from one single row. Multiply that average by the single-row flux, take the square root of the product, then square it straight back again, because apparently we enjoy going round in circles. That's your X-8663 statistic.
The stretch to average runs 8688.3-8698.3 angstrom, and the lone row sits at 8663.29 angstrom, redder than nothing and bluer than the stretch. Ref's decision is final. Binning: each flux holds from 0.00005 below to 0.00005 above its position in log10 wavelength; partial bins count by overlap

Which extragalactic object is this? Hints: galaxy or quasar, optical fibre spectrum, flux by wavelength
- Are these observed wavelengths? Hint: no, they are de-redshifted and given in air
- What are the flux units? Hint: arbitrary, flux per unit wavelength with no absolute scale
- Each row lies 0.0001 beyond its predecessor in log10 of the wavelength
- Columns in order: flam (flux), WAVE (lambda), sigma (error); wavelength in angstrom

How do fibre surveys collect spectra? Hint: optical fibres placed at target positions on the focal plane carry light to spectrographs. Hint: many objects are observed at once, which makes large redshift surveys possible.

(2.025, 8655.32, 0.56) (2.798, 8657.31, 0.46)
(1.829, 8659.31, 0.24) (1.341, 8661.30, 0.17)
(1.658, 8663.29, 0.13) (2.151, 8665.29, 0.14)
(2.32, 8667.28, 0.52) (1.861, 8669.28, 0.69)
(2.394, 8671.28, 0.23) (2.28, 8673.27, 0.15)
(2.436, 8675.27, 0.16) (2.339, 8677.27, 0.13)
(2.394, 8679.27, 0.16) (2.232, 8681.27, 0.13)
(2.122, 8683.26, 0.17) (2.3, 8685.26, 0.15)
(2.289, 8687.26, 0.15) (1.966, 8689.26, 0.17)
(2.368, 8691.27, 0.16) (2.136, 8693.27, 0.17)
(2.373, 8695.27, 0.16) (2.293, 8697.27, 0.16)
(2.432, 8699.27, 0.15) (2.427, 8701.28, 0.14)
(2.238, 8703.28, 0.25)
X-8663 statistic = 3.7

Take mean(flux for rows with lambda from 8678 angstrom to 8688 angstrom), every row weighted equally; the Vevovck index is 2.27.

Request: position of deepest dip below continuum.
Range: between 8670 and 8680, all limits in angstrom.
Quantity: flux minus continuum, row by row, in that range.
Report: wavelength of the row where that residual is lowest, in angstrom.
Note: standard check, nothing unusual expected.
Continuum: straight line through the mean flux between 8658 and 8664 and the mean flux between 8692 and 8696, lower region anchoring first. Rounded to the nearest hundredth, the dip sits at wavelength 8677.27 angstrom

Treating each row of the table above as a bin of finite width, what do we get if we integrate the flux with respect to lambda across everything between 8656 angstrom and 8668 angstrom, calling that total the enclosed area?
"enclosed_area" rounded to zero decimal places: 24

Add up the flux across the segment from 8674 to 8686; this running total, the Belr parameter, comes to 13.82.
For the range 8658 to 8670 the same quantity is 11.16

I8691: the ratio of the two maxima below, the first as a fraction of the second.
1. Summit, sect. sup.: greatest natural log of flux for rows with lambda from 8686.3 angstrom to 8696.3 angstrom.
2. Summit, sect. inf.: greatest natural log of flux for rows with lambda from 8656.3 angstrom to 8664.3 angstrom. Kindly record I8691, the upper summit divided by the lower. 0.84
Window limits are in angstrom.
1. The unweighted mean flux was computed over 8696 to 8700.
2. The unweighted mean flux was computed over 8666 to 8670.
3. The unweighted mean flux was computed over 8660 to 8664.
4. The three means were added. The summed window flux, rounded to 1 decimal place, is 6.0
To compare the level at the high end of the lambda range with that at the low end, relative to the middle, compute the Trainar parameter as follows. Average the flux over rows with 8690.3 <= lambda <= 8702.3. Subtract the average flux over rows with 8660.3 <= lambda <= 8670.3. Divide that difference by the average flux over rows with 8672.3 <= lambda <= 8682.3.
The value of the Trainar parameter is 0.20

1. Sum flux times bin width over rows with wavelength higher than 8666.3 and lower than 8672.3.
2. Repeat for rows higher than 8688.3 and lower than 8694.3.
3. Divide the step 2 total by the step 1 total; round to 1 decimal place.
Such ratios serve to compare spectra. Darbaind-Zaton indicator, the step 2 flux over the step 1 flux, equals 1.0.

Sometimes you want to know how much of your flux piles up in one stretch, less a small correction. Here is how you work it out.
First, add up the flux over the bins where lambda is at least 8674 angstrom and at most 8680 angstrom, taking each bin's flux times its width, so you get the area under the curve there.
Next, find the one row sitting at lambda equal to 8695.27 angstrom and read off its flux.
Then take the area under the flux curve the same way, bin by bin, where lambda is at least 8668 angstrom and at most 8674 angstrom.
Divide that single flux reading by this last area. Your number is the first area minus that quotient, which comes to 14.1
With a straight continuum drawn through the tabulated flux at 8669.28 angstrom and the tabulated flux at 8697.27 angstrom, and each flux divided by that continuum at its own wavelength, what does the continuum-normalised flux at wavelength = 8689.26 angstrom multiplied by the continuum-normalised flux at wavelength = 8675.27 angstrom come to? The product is 1.13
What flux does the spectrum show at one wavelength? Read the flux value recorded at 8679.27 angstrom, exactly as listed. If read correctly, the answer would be 2.394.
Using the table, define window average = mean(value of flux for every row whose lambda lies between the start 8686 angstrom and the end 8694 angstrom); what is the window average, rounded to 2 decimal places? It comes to 2.19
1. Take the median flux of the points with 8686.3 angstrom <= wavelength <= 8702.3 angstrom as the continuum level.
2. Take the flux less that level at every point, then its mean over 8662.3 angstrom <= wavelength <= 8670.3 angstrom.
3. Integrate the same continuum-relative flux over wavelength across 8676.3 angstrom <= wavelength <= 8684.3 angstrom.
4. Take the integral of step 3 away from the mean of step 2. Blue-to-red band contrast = 0.14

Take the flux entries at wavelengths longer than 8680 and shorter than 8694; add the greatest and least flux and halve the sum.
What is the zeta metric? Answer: 2.17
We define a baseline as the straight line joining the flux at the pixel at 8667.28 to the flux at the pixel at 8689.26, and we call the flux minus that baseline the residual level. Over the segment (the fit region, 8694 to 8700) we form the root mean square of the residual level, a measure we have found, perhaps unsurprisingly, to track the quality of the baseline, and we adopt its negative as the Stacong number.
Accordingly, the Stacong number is -0.53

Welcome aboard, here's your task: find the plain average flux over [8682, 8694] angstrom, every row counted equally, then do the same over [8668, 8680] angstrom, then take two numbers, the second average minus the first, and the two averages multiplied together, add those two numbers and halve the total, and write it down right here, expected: 2.55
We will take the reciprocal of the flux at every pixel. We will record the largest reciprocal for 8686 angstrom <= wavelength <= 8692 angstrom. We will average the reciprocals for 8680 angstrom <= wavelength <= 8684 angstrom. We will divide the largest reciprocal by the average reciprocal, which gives 1.11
